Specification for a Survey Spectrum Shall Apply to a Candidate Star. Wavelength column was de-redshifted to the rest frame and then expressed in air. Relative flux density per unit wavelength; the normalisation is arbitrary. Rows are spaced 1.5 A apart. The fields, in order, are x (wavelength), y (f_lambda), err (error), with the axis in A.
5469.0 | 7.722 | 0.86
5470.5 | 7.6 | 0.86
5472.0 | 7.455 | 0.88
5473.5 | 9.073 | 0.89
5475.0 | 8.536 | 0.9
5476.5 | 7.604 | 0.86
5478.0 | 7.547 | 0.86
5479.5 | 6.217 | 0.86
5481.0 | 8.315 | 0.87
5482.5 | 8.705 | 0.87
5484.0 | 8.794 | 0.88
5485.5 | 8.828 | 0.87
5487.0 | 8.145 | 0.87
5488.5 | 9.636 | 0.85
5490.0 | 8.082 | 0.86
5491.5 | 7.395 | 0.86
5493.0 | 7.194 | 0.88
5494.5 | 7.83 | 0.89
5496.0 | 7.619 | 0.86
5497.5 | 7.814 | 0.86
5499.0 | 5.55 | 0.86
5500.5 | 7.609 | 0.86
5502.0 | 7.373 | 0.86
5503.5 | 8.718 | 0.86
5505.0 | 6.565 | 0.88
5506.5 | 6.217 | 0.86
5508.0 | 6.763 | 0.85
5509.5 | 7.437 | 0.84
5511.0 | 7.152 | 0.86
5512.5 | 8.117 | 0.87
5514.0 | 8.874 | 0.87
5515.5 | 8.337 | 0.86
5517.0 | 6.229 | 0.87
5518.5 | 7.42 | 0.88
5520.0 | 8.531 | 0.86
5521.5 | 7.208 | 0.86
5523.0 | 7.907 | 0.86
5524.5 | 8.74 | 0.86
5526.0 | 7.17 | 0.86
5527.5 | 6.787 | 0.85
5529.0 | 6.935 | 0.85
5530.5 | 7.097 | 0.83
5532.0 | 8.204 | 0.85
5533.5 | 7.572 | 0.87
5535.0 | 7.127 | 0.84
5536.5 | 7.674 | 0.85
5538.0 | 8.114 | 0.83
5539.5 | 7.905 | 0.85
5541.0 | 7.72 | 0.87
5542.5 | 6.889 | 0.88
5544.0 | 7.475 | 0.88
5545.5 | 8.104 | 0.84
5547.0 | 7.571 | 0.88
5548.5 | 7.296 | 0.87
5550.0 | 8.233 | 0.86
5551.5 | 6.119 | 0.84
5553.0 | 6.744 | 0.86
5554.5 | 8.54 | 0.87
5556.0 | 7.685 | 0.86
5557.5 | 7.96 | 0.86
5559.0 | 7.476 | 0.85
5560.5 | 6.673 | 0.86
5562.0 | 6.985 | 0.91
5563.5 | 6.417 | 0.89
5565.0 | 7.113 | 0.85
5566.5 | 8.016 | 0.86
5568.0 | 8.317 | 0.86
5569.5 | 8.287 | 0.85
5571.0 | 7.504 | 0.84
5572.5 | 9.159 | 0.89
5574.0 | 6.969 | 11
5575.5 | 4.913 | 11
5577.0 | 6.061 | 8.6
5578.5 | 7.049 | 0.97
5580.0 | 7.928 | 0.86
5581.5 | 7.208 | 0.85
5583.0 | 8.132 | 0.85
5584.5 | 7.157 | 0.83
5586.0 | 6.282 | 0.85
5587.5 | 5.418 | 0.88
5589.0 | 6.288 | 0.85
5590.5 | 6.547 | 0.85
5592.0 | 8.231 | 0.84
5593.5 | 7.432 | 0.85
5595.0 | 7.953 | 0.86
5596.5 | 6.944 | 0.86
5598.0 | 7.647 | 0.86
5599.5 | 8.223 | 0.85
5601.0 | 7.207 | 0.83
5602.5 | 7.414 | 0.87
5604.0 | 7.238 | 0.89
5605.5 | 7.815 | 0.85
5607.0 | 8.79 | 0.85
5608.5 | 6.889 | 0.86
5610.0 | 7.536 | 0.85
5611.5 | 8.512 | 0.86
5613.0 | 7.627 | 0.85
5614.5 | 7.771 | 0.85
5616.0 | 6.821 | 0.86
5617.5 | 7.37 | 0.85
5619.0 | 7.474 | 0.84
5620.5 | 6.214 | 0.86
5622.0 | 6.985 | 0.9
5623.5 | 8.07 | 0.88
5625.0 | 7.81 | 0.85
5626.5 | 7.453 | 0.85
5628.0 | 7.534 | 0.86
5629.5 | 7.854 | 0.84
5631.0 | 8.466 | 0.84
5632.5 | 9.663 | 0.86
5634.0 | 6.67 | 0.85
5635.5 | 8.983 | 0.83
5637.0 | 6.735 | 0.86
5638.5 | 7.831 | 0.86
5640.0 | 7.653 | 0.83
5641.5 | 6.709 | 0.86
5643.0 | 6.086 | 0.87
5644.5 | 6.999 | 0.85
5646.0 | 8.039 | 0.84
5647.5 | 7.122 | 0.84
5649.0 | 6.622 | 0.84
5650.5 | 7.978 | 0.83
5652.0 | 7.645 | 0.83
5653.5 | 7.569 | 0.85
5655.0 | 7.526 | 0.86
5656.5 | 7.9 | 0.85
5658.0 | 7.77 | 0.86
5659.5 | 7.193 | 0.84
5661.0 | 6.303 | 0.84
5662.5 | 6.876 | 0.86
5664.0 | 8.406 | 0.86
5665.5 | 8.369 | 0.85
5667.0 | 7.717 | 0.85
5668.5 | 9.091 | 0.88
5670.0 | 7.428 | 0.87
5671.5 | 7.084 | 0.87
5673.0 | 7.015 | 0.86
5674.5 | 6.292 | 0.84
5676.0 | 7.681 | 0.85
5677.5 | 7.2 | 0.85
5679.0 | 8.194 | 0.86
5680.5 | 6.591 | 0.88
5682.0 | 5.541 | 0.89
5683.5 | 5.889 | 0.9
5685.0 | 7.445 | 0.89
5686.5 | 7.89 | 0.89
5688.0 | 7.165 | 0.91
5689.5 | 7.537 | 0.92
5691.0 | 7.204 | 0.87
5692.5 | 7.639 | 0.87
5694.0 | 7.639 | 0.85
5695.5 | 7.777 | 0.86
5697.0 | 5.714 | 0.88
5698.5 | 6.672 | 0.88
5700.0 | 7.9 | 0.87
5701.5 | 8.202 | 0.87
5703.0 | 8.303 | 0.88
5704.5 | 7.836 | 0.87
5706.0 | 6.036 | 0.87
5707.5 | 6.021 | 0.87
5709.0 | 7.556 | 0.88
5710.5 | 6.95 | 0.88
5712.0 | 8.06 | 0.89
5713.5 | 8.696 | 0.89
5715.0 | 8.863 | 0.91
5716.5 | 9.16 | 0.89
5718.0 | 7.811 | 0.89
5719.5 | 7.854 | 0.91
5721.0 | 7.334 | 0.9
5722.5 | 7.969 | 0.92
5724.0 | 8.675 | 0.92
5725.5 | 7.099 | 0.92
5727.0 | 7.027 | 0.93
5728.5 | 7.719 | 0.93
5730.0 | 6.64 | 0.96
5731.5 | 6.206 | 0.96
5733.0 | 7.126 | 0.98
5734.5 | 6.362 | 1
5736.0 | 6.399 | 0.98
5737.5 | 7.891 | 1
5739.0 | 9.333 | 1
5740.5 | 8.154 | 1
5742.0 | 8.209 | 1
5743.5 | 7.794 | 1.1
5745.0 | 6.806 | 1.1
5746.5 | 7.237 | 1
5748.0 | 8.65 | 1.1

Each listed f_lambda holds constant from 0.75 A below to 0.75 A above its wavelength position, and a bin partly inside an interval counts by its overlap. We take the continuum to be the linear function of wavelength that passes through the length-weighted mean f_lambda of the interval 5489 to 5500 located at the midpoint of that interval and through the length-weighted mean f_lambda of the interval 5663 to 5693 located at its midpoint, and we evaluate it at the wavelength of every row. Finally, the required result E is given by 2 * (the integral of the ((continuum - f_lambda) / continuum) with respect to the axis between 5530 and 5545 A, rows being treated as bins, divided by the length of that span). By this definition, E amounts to -0.05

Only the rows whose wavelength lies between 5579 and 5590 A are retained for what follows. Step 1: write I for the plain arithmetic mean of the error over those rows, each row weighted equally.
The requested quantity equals 0.853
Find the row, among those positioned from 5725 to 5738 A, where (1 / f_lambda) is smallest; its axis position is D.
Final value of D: 5737.5 A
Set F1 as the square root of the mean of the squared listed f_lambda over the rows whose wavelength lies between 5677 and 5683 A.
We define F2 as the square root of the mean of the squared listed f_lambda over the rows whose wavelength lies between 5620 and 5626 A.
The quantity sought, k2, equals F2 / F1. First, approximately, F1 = 6.9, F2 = 7.31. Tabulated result 1.05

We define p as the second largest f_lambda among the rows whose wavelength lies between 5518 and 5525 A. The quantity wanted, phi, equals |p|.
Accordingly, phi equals 8.5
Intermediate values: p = 8.531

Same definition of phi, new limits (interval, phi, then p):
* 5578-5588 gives 7.9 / 7.928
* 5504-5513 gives 7.4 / 7.437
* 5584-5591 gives 6.5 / 6.547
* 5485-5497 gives 8.8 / 8.828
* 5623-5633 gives 8.5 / 8.466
